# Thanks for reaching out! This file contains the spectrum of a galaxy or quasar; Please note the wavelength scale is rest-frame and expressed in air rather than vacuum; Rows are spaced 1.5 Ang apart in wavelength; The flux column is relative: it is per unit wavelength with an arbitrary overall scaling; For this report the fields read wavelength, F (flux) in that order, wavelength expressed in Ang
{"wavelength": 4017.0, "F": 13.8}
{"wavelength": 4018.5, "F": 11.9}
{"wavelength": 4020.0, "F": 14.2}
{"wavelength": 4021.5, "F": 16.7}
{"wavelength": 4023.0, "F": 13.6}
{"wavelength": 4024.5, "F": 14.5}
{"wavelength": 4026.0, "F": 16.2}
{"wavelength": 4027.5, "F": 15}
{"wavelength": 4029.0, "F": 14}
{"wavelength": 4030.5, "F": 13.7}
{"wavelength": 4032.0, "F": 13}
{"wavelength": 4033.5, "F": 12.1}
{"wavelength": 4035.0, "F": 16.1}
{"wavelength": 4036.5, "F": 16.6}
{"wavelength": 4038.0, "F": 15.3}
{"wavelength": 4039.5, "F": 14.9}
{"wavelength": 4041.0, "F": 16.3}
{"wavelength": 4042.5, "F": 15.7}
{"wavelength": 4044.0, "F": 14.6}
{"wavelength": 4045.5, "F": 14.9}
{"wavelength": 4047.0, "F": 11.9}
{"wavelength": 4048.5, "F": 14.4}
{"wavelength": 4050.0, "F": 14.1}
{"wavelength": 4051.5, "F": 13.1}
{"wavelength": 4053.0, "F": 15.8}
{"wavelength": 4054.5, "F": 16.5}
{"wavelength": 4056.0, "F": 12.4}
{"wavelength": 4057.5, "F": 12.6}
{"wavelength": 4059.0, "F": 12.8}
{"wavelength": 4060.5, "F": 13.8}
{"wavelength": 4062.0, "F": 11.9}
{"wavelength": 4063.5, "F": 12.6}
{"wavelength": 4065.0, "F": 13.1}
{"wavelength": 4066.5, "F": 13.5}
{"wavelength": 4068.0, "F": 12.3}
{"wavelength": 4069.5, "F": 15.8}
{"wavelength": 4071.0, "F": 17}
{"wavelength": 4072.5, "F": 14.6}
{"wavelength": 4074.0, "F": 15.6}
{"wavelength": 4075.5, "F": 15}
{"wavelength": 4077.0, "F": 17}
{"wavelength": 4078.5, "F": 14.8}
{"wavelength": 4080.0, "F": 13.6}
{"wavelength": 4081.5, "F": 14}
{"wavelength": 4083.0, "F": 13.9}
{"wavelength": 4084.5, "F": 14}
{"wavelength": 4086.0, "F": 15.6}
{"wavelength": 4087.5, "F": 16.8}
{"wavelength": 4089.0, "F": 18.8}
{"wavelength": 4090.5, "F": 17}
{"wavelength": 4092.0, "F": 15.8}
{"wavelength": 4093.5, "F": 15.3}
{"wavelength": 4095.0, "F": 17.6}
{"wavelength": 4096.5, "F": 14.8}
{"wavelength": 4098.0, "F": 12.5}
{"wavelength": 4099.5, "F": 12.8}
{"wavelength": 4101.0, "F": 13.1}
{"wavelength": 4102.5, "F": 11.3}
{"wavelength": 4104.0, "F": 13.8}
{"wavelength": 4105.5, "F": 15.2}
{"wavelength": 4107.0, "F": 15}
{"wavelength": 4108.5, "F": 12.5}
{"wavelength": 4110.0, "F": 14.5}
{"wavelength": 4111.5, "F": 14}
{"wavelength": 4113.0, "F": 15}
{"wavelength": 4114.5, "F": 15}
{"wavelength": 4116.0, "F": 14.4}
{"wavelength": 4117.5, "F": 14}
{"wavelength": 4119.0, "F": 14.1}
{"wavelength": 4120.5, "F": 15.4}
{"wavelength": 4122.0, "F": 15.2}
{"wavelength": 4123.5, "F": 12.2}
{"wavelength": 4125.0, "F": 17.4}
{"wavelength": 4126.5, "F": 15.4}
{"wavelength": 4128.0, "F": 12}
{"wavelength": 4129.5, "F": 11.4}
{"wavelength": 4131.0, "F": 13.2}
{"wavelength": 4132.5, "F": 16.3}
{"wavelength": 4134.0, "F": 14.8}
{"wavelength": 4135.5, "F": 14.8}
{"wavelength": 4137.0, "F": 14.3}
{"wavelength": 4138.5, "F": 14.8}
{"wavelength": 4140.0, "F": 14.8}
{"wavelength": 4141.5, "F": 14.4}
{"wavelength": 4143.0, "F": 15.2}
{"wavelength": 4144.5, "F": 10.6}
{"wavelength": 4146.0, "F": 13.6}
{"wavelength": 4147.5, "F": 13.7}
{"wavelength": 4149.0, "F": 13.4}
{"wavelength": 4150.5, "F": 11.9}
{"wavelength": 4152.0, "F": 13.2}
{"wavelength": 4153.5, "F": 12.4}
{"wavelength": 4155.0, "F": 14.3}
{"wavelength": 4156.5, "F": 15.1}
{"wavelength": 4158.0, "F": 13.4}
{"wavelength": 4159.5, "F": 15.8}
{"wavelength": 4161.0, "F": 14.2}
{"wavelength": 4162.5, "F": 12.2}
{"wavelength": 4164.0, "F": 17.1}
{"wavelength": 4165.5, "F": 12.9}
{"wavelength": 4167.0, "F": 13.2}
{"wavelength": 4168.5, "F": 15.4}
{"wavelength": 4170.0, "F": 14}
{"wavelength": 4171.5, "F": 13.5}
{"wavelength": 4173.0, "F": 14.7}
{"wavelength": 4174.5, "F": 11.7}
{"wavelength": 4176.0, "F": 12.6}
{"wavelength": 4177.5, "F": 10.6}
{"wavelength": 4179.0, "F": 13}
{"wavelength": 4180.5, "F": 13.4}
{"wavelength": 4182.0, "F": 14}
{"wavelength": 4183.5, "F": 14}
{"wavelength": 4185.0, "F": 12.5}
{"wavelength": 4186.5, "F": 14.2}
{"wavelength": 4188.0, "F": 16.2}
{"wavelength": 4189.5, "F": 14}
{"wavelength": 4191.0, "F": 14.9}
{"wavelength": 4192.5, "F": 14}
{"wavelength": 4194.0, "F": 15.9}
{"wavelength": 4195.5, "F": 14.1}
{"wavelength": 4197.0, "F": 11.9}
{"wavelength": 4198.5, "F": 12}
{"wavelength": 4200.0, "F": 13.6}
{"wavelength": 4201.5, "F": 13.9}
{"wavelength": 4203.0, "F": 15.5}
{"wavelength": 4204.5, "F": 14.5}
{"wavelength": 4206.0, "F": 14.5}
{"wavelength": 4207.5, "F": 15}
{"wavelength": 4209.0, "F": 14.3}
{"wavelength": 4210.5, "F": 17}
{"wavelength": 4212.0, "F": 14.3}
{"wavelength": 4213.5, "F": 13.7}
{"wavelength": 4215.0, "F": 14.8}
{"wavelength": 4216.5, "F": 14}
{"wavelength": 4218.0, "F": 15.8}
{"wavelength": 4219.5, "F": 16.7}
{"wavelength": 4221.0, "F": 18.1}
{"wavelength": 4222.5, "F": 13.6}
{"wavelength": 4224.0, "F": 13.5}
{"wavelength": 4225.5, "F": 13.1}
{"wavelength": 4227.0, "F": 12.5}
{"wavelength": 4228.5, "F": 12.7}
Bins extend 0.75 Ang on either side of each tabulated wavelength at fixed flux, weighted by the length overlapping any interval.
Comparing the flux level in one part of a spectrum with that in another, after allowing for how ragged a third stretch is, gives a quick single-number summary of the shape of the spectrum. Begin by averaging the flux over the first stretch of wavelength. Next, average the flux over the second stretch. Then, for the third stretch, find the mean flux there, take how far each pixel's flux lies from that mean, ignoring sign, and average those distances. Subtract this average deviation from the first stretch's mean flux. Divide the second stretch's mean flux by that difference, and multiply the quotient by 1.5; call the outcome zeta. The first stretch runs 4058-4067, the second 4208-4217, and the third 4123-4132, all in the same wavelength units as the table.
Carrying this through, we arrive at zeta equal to 2.0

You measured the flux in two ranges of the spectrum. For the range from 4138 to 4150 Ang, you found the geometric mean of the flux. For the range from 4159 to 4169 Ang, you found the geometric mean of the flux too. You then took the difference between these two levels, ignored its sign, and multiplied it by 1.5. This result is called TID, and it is 0.9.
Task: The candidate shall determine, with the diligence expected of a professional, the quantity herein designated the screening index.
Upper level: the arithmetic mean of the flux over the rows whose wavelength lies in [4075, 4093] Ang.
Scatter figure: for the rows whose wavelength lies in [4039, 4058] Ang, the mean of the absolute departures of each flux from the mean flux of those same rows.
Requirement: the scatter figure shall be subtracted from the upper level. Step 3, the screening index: 14.3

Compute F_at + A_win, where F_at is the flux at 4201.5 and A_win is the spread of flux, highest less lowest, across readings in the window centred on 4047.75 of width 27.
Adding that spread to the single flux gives 18.6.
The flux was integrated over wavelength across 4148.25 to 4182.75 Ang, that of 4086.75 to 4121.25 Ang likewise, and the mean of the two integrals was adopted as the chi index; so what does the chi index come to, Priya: 488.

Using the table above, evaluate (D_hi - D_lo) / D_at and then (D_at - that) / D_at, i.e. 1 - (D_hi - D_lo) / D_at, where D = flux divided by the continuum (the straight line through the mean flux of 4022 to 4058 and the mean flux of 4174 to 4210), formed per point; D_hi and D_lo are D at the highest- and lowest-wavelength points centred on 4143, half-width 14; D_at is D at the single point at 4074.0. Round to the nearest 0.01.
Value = 0.75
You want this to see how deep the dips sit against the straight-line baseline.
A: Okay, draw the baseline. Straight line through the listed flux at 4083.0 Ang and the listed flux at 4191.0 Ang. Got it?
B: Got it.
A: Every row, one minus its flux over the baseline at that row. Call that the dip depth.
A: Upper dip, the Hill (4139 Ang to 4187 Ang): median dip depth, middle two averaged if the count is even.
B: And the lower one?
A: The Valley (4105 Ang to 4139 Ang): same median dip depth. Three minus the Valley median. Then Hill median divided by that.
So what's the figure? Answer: 0.023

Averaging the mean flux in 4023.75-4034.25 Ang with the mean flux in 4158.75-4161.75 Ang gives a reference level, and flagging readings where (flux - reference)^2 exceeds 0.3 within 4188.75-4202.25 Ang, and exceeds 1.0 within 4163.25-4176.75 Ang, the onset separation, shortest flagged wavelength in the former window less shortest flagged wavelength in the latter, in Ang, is 30.0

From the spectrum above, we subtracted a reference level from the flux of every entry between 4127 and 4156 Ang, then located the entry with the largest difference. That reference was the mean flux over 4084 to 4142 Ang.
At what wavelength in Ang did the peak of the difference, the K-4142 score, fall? 4132.5 Ang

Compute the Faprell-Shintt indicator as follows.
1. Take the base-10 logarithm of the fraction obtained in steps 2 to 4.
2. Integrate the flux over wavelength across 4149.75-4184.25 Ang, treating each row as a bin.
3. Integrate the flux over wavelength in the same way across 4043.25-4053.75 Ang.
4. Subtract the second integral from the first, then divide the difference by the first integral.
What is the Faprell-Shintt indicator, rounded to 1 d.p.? -0.2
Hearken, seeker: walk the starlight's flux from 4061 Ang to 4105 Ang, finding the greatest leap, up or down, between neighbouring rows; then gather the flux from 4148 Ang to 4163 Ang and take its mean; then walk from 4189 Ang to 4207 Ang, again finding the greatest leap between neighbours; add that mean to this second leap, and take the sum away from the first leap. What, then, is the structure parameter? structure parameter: -12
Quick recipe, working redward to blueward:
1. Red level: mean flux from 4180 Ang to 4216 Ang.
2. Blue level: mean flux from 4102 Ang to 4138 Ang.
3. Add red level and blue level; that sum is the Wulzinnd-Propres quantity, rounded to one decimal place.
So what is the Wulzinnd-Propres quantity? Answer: 28.5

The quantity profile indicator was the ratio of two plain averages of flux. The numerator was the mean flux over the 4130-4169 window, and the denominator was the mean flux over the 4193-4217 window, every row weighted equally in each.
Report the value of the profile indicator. 0.98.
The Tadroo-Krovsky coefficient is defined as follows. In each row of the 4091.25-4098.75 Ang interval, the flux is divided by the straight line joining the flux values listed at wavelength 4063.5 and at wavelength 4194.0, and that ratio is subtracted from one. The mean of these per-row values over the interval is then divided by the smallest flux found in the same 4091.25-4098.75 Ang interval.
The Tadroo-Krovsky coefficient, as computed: -0.011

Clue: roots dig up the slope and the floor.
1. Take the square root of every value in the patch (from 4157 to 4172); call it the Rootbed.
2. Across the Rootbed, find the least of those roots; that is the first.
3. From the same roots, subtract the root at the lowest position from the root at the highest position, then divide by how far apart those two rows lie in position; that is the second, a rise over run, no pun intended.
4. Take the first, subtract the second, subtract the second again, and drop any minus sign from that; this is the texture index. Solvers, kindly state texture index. 3.49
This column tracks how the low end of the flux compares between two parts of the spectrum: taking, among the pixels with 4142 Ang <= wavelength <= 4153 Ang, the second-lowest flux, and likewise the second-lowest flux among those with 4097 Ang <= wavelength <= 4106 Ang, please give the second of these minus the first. 0.60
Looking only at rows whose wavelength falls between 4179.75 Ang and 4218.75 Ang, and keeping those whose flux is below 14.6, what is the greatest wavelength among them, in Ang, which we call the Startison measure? 4216.5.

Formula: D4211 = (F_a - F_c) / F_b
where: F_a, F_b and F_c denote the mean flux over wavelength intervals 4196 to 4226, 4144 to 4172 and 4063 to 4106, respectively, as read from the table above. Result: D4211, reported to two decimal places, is -0.02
